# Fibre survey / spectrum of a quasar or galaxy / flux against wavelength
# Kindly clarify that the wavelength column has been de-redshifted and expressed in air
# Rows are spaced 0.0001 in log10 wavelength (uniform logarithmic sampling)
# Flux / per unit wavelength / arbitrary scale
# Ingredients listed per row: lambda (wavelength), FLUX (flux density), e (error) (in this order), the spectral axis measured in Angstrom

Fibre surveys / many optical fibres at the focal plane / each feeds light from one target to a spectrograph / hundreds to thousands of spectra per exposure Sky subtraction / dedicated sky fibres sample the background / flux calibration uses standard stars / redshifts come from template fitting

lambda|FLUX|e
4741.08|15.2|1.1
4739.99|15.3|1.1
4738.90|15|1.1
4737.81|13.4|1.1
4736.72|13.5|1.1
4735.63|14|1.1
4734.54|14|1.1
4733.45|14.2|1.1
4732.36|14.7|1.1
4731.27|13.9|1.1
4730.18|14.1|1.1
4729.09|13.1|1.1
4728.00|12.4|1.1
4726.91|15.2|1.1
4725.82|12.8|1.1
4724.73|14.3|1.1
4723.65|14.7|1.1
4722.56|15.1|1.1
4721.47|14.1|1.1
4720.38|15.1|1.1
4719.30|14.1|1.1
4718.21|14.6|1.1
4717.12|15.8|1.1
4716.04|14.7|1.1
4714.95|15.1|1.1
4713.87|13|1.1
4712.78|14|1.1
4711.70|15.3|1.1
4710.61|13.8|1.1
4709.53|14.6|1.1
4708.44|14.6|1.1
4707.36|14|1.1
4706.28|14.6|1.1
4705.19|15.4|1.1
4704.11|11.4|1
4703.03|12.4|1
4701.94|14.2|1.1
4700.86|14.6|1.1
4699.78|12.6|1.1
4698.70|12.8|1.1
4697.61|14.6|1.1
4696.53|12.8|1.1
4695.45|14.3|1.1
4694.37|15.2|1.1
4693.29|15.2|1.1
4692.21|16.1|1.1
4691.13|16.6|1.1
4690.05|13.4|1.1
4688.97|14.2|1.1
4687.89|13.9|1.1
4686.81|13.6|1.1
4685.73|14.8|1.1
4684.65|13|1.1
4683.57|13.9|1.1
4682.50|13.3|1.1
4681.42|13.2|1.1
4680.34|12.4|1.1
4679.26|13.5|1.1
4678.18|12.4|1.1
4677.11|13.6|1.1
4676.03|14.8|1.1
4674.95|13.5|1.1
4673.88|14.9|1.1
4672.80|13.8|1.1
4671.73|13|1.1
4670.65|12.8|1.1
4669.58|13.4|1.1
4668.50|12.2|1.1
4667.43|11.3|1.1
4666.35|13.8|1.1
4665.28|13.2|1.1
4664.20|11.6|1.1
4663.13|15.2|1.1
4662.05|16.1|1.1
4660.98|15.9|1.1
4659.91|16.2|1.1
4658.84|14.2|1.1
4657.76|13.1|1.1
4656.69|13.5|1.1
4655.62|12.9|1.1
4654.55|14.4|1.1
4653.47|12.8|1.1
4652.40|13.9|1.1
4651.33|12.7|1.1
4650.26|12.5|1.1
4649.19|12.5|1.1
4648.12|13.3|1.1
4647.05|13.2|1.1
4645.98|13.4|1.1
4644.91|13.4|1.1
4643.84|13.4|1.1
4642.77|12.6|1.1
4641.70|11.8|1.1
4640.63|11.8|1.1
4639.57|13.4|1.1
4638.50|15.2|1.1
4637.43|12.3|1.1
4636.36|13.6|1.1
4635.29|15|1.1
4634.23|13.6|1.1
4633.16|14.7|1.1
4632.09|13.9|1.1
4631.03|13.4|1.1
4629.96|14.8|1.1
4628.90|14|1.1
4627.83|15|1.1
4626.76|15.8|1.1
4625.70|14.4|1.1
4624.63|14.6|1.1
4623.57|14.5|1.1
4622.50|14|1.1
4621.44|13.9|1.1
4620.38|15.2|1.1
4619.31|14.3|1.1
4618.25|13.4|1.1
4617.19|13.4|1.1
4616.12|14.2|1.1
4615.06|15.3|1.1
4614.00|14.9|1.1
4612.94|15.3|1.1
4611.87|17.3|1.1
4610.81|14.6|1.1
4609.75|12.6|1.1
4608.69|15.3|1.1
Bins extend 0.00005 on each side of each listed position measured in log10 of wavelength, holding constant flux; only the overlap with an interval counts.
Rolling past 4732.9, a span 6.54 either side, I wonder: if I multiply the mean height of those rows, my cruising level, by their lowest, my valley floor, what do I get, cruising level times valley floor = 173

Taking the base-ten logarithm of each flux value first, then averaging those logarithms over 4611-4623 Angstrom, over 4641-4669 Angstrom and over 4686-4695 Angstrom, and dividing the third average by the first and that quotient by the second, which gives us 0.891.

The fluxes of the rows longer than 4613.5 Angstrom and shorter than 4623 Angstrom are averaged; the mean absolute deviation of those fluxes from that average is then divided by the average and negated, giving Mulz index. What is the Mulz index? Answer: -0.040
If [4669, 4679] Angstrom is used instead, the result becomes -0.046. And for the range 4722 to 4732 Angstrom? -0.058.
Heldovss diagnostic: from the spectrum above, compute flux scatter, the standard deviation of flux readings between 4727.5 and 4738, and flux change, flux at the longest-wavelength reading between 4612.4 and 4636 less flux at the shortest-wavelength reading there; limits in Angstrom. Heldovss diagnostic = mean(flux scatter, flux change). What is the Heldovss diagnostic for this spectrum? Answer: 0.2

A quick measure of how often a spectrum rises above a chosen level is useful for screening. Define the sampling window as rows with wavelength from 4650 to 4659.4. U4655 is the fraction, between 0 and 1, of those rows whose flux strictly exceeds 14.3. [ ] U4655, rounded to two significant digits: 0.11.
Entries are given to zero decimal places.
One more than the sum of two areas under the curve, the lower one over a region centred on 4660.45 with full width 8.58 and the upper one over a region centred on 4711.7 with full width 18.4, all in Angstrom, 388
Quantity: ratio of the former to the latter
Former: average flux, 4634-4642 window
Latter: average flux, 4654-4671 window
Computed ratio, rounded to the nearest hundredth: 0.97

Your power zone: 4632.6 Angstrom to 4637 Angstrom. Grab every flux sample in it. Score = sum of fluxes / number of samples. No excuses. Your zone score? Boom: 14.2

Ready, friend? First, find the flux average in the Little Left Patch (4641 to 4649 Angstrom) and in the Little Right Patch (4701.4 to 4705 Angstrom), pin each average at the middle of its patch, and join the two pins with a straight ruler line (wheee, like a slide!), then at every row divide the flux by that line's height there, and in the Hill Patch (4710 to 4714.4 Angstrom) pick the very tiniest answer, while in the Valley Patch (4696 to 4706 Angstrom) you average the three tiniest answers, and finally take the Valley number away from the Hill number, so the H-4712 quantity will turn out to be 0.07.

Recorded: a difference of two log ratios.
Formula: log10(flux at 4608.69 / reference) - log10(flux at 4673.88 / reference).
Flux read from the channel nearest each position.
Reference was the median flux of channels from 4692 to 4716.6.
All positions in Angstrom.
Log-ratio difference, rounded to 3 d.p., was 0.012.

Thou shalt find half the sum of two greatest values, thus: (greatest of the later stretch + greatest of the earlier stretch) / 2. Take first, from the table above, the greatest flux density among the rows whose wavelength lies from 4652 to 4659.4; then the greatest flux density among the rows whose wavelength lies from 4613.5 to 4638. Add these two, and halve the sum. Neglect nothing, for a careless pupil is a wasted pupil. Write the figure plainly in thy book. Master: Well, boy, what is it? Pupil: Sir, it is 15.1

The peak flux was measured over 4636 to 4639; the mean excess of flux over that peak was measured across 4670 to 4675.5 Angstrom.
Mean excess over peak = -1.6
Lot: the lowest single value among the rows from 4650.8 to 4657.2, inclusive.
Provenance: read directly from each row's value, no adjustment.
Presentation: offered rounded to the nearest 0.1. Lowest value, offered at 12.7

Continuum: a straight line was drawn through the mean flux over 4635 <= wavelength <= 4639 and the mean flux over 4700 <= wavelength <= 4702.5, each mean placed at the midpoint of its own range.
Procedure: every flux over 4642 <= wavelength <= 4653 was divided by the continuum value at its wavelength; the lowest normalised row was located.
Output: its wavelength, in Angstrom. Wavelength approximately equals 4650.26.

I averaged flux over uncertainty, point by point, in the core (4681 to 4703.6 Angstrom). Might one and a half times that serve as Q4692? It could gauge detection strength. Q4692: 19.2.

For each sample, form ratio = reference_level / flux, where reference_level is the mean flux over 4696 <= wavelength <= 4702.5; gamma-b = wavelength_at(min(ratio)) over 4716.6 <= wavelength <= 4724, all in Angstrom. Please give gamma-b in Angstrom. 4717.12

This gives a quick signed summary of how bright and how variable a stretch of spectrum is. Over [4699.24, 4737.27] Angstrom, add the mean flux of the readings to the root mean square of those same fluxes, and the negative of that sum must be -28.3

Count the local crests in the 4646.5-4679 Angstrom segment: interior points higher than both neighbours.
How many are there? 10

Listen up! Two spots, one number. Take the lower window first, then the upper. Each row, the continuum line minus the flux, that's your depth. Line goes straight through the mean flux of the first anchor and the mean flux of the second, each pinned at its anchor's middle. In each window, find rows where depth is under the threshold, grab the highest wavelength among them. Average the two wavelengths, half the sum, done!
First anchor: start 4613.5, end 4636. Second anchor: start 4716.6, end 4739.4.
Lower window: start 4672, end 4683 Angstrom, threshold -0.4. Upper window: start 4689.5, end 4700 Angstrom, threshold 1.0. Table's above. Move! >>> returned 4686.8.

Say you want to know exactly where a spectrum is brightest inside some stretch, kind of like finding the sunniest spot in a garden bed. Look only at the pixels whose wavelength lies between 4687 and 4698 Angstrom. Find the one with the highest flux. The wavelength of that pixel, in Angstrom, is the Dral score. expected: 4691.13 Angstrom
